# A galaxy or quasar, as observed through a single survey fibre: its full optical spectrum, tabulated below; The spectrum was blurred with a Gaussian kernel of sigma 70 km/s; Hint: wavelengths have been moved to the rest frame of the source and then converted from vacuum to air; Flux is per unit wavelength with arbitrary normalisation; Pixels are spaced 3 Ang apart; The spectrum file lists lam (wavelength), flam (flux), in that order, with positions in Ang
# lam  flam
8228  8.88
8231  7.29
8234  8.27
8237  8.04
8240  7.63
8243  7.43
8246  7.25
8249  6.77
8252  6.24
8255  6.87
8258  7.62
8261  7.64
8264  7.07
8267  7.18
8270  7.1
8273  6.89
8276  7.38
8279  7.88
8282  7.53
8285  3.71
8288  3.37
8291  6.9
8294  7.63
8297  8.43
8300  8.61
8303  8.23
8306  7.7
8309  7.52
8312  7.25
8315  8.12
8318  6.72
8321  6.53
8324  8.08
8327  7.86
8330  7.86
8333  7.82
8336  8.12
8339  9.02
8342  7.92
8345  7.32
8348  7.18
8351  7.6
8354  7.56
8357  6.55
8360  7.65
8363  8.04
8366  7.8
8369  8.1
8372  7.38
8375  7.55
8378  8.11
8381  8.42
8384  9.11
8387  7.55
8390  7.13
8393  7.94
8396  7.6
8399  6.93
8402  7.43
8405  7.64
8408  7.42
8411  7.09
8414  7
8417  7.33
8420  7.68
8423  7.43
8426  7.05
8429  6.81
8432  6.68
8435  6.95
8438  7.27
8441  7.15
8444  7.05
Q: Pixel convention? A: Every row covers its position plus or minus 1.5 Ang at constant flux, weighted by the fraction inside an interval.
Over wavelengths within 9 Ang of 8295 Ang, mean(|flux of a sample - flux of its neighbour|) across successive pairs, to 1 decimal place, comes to 1.1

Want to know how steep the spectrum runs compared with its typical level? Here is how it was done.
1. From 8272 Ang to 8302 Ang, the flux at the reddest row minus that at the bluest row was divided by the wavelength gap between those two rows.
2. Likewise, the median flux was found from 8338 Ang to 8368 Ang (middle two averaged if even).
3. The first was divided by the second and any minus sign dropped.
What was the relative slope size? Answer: 0.0084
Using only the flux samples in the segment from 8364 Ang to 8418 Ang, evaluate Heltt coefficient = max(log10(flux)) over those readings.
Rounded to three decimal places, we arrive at 0.960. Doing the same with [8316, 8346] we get 0.955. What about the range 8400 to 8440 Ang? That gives 0.885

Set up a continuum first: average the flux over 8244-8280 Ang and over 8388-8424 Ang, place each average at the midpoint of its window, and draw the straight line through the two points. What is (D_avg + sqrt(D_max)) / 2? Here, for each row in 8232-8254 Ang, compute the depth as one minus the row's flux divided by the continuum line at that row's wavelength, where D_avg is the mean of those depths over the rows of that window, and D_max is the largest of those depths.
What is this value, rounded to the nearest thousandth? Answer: 0.160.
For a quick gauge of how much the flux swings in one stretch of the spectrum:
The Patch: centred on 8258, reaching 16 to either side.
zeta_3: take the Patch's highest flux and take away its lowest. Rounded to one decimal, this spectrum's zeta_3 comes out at 1.4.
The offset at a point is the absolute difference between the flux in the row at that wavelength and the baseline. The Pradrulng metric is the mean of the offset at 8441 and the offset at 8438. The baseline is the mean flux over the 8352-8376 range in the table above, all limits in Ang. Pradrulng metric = 0.37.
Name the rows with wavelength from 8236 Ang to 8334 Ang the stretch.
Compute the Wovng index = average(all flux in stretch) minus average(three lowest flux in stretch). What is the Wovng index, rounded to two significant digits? 2.8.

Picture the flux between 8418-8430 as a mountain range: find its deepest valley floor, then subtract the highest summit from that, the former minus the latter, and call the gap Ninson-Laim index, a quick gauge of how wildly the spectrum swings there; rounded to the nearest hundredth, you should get -0.87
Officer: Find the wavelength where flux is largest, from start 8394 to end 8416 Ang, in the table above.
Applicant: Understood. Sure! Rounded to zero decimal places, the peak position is 8405 Ang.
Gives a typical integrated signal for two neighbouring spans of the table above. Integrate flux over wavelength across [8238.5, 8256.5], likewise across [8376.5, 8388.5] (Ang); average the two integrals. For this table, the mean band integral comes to 113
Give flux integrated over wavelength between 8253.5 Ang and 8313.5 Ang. 428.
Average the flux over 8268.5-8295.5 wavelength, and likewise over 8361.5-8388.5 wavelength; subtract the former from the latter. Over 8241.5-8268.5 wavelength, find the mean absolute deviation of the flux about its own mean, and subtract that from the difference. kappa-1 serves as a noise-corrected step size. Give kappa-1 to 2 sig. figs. 1.2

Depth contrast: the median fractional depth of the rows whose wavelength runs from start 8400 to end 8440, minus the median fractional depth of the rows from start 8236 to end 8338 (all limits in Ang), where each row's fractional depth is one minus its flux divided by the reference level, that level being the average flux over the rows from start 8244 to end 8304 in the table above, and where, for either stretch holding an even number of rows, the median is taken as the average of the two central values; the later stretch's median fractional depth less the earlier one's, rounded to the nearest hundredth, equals 0.04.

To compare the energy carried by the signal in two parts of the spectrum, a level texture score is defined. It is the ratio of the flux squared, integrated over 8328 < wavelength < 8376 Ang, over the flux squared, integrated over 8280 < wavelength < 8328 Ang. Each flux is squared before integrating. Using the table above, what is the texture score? 1.13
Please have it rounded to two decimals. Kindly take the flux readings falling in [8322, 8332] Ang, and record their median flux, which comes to 7.86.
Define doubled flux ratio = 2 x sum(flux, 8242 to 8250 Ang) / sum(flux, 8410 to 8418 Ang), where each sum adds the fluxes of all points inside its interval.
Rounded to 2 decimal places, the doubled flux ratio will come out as 2.00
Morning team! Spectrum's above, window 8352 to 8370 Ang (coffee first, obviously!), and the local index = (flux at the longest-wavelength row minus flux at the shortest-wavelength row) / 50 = 0.01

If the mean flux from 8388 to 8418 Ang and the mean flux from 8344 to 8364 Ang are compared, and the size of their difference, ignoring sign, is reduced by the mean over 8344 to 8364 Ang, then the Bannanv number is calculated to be -7.4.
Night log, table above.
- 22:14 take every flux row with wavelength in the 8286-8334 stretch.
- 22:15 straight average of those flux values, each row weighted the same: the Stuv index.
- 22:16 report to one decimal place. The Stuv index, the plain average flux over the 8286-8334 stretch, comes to 7.4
